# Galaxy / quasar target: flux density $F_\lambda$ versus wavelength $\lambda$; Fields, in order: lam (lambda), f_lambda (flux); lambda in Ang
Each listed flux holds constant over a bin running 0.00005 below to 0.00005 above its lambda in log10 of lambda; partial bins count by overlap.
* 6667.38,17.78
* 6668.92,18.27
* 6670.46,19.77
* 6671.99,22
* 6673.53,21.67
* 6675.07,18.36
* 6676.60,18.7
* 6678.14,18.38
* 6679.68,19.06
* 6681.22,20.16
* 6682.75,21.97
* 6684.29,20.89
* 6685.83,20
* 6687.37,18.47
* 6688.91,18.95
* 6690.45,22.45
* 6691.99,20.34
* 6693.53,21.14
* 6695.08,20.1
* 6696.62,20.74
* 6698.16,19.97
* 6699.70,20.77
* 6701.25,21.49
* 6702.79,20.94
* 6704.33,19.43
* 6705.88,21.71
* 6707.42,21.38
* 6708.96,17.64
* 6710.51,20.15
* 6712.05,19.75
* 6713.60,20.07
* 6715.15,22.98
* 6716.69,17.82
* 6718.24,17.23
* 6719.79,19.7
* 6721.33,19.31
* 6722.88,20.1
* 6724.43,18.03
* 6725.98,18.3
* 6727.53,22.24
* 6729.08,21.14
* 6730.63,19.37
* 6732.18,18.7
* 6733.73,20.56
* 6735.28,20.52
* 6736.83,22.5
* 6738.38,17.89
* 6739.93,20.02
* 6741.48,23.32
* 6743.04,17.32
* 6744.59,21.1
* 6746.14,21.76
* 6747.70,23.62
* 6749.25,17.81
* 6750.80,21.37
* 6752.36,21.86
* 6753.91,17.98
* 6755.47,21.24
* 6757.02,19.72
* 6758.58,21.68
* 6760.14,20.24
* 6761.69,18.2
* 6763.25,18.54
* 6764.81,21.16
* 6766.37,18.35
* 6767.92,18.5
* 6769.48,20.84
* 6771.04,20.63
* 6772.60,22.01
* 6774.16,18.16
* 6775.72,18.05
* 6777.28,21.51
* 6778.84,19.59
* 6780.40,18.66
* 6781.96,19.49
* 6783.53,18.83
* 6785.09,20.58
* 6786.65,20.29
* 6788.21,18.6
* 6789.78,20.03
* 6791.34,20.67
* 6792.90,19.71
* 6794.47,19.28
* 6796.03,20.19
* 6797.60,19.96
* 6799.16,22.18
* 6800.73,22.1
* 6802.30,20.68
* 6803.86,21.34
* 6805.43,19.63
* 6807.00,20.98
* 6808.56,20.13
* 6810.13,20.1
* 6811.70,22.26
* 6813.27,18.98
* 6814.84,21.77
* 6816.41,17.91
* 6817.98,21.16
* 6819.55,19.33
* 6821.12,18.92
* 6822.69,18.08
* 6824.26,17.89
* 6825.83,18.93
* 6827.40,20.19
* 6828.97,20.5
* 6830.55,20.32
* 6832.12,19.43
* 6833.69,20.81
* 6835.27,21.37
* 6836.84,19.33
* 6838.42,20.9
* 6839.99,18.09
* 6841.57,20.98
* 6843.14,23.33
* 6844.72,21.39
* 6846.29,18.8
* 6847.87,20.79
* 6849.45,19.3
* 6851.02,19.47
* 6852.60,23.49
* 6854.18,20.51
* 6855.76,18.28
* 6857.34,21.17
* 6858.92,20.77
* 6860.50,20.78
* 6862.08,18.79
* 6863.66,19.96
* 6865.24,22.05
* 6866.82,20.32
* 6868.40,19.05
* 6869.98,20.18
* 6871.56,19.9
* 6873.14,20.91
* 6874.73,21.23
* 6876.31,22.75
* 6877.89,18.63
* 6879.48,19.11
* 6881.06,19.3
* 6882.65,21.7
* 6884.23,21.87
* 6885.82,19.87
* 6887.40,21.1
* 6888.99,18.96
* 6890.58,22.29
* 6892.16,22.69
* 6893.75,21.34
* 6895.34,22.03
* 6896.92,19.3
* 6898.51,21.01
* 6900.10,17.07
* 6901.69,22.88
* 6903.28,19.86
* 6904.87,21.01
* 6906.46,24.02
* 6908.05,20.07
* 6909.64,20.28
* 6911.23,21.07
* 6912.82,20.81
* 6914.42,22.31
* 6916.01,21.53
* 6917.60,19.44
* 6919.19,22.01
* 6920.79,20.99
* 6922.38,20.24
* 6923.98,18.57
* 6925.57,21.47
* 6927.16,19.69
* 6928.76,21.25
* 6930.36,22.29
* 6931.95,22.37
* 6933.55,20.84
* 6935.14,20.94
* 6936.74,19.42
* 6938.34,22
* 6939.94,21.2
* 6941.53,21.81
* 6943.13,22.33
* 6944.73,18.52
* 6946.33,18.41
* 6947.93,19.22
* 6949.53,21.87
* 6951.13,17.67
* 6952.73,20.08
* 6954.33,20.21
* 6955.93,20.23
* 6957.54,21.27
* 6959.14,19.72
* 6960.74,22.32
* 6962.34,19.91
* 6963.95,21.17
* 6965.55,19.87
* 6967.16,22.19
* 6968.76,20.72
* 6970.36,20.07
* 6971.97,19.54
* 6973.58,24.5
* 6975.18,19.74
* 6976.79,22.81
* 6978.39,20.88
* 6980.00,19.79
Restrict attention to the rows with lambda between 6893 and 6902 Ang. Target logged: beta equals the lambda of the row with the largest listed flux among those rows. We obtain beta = 6901.69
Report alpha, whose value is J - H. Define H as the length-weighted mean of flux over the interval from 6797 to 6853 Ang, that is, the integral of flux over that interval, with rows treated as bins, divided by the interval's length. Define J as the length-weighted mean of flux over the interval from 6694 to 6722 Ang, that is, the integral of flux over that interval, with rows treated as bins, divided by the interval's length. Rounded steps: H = 20.3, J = 20.1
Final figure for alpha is -0.2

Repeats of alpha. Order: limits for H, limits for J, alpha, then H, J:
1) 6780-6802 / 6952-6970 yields 0.6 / 20.1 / 20.7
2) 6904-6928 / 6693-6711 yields -0.5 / 20.9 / 20.4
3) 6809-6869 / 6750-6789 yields -0.3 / 20.1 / 19.8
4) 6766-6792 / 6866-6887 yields 0.7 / 19.7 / 20.4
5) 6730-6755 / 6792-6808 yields 0.2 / 20.4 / 20.6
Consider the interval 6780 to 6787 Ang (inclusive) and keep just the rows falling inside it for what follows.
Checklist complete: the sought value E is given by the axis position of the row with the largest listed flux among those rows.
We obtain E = 6785.09 Ang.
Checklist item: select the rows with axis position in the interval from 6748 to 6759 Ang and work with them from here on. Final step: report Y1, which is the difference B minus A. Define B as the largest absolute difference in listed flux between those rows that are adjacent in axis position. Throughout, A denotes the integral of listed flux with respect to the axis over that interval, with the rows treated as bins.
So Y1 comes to -220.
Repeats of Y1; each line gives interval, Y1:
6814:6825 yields -208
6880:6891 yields -224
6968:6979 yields -228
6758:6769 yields -212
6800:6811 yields -226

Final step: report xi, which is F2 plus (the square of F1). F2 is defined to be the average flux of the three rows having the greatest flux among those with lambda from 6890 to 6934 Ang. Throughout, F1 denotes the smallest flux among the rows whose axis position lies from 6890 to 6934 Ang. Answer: 315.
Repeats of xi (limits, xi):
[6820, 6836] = 341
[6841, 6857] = 357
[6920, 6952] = 335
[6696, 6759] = 320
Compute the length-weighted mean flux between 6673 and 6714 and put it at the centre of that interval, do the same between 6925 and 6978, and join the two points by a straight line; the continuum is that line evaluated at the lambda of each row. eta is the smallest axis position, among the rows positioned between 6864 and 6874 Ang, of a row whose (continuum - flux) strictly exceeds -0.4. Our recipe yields 6866.82 Ang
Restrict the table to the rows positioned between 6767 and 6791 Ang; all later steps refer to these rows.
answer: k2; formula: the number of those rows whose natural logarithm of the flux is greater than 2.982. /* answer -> 7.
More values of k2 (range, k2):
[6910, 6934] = 12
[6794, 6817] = 11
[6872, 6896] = 11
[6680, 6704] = 13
